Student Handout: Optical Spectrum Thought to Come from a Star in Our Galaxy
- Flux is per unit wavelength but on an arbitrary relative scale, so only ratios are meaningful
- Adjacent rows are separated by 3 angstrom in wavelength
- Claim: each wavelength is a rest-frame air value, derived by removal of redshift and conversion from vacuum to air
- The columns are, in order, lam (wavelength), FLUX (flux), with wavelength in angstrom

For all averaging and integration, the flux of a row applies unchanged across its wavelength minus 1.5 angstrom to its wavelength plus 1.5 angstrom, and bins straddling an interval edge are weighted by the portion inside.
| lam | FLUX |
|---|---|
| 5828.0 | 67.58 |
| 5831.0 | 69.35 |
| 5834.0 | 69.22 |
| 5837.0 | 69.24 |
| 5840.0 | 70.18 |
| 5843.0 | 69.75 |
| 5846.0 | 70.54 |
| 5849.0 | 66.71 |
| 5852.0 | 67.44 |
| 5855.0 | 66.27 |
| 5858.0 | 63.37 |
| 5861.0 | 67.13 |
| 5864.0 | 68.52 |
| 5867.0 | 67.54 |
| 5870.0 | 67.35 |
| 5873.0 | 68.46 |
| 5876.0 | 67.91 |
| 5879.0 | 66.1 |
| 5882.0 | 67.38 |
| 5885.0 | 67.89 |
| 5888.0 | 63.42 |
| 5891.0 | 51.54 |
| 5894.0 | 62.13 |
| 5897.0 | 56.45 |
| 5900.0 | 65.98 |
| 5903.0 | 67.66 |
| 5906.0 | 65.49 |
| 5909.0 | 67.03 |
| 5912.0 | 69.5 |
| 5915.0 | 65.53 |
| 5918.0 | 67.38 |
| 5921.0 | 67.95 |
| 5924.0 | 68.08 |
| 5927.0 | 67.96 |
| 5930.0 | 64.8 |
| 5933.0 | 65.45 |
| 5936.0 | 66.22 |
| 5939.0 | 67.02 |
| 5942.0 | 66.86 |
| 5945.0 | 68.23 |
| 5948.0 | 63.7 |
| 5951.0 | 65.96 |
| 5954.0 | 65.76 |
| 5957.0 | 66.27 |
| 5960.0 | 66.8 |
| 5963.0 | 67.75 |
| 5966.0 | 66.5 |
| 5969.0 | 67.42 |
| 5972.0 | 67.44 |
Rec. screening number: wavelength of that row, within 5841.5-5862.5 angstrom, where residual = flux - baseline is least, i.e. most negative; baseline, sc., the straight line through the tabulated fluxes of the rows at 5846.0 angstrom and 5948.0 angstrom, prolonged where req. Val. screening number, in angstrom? 5858.0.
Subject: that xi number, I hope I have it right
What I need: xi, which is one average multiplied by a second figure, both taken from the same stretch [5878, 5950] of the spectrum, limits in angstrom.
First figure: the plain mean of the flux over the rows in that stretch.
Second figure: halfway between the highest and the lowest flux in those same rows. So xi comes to 3958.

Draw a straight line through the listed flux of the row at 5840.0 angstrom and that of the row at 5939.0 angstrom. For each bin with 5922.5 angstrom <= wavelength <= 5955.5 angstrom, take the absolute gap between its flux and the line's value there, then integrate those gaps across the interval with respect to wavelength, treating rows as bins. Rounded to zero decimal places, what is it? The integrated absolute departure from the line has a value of 37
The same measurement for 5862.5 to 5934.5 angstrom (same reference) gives 205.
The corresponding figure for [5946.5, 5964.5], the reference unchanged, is 20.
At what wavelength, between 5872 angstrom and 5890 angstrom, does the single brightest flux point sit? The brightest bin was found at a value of 5873.0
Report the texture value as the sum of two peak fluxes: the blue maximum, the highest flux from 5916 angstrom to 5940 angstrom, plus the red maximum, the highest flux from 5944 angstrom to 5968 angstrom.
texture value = 136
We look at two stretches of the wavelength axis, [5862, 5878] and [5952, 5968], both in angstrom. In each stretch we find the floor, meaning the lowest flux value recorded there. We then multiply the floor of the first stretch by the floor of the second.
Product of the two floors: 4429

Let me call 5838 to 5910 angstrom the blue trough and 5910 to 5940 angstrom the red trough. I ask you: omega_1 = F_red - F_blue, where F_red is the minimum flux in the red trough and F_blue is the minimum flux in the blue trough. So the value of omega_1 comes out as 13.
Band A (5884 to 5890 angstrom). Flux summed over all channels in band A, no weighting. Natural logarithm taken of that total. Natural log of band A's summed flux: 4.88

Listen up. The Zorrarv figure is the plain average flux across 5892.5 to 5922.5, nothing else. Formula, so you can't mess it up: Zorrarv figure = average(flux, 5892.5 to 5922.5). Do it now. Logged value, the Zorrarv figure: 65.5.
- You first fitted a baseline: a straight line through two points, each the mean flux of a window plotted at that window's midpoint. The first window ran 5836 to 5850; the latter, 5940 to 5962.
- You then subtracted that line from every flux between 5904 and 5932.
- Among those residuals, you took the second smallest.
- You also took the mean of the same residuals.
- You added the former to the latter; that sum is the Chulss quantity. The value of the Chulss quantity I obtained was -2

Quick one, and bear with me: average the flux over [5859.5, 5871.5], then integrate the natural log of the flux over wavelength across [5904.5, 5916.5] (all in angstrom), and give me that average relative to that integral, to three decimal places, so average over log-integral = 1.341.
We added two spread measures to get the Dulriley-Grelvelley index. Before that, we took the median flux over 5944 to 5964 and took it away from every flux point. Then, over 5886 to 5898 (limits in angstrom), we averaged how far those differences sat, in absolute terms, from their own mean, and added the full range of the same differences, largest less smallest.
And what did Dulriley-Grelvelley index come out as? 16.3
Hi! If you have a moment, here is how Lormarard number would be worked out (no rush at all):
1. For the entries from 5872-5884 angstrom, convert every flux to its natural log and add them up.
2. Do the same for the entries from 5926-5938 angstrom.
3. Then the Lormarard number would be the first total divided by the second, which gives 1.00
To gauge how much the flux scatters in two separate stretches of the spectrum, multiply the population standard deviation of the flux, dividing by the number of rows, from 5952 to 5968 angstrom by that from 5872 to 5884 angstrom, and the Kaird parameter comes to 0.6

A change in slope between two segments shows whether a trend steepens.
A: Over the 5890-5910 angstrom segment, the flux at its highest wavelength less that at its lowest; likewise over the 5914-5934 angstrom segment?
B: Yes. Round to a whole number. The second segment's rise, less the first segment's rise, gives -16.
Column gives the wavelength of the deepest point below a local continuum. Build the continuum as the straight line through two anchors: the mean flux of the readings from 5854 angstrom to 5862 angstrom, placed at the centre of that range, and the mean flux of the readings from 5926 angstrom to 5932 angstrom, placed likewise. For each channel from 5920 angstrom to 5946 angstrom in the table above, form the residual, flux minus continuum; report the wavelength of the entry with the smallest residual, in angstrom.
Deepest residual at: 5930.0 angstrom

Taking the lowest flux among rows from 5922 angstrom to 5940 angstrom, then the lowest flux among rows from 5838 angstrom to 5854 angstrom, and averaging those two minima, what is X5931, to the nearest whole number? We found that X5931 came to 66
